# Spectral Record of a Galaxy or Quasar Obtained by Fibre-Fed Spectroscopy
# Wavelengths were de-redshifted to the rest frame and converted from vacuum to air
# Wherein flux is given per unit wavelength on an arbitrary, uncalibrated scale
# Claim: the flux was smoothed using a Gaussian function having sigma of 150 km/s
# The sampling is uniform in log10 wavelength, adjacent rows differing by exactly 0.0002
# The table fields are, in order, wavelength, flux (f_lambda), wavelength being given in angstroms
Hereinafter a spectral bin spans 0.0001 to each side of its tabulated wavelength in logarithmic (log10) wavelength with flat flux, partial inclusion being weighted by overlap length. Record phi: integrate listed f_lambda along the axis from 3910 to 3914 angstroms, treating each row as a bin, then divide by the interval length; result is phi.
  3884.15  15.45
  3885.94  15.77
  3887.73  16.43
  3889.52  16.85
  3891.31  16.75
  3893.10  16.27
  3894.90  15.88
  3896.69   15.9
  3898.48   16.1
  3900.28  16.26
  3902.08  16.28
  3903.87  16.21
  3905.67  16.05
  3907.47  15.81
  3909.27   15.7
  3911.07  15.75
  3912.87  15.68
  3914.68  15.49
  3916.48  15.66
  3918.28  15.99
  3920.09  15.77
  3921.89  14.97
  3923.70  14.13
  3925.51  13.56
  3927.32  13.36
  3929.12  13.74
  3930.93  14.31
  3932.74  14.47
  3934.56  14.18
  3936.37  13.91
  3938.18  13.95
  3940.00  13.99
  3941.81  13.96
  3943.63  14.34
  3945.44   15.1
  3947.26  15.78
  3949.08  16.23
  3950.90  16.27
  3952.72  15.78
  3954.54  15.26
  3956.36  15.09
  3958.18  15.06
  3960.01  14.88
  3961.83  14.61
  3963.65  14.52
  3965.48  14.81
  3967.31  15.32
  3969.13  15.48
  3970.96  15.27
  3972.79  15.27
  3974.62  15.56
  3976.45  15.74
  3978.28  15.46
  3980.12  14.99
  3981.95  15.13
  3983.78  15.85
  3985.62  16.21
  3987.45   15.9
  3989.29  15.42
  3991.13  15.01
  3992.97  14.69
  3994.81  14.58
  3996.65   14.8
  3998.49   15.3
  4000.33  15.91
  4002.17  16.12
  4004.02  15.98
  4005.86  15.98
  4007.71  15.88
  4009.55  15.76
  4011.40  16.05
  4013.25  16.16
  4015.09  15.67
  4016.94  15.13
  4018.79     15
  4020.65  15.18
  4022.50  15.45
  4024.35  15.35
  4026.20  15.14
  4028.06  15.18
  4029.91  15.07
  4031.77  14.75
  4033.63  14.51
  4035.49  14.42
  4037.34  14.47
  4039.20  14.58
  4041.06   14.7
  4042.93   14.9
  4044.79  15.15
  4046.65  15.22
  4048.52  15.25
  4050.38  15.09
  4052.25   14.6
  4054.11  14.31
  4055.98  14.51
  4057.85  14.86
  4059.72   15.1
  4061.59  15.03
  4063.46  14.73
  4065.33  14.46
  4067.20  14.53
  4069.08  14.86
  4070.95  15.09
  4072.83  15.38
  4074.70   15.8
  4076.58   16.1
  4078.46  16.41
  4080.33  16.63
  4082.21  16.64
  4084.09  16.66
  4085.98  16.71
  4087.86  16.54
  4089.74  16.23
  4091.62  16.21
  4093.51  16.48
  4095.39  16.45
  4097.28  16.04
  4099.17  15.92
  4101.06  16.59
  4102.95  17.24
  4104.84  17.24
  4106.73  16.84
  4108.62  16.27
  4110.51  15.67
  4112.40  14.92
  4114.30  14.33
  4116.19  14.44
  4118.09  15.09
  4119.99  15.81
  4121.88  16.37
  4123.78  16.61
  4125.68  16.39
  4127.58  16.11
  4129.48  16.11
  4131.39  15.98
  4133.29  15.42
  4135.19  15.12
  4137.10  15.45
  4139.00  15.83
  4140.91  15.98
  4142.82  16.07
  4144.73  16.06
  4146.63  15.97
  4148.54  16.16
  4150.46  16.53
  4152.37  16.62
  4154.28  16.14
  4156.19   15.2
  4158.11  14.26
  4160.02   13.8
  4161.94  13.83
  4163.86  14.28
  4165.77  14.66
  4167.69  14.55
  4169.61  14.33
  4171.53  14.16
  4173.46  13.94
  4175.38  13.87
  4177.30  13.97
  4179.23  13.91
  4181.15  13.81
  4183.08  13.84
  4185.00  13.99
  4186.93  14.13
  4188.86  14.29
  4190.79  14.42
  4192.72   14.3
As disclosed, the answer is 15.7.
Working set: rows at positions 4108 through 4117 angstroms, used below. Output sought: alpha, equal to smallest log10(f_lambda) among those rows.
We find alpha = 1.16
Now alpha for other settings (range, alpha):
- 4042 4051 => 1.17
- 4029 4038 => 1.16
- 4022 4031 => 1.18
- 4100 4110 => 1.21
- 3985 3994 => 1.17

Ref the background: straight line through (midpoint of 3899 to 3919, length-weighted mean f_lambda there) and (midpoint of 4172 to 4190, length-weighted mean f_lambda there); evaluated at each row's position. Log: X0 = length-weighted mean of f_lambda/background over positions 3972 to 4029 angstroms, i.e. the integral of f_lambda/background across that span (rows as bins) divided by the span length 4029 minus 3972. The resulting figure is 1.01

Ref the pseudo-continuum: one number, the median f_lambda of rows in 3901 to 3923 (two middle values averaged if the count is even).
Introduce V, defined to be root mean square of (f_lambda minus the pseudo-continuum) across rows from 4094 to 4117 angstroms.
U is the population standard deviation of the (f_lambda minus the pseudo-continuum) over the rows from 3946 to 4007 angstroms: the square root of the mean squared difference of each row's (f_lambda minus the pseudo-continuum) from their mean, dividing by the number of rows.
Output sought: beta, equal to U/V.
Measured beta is 0.5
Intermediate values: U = 0.51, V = 0.98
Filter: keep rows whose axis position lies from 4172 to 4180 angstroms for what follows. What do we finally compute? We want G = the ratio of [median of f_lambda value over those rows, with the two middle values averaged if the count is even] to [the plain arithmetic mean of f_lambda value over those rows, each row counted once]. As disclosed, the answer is 1.000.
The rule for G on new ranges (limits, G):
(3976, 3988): 1.008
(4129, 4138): 0.989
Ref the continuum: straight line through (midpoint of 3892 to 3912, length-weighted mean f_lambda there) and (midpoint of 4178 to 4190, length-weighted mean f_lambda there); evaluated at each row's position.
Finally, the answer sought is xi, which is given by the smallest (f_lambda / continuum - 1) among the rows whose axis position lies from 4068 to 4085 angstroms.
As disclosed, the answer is 0.002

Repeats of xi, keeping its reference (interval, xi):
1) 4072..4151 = -0.012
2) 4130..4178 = -0.026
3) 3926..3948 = -0.157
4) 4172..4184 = -0.015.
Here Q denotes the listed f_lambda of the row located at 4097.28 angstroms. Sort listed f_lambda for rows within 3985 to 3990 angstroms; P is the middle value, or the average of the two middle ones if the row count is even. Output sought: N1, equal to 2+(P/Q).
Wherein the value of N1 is 2.99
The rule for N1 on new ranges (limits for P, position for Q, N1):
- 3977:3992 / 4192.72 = 3.08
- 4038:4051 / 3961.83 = 3.03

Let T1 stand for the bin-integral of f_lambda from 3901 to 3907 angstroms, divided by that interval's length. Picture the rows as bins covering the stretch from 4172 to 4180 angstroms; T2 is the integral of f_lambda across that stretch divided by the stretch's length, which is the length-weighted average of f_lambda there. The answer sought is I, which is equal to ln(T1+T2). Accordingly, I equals 3.40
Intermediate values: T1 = 16.2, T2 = 13.9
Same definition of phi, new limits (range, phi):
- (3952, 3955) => 15.5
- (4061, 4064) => 14.9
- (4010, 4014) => 16.0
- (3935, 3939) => 14.0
